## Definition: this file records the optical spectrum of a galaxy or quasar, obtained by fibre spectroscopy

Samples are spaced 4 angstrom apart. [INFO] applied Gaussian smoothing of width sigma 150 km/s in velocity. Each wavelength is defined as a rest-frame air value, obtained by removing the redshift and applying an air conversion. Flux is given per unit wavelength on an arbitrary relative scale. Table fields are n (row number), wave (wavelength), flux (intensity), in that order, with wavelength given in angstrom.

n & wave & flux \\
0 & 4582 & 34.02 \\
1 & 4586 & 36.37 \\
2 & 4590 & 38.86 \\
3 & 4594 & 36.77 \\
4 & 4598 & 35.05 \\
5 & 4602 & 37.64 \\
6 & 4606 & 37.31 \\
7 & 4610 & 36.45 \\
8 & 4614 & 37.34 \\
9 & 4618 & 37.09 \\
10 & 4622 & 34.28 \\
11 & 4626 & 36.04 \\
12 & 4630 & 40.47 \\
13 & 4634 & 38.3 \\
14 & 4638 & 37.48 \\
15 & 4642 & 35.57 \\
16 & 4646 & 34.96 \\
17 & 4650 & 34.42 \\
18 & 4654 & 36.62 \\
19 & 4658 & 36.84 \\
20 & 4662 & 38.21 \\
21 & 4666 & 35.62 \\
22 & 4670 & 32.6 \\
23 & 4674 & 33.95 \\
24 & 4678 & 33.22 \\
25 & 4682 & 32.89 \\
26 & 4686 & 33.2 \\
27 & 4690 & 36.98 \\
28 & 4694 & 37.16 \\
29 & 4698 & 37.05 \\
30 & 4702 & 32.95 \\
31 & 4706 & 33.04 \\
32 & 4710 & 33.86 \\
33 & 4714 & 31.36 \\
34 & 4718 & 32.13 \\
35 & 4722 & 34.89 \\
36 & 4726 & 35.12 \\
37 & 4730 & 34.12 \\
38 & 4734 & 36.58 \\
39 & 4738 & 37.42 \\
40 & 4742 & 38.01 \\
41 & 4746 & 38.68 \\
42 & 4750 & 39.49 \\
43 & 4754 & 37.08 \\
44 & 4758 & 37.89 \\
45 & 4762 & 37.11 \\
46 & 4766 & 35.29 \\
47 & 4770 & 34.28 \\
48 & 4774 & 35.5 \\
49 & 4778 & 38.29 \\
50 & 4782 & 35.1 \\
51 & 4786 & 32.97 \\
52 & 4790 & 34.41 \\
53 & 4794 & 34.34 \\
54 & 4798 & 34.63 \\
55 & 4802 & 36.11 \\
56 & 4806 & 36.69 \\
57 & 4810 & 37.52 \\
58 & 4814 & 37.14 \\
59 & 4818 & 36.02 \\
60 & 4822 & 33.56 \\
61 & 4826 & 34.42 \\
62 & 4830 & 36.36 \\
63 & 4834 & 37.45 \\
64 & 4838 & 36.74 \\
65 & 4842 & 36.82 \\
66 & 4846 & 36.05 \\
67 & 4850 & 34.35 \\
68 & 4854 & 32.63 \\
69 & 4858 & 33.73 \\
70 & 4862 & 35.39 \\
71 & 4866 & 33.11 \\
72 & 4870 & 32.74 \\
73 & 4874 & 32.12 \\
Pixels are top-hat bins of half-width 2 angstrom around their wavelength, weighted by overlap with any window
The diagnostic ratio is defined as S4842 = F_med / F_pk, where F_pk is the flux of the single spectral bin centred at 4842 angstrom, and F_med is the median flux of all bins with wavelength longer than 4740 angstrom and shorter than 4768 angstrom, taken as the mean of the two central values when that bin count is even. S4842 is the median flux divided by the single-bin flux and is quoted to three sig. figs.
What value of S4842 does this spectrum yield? 1.03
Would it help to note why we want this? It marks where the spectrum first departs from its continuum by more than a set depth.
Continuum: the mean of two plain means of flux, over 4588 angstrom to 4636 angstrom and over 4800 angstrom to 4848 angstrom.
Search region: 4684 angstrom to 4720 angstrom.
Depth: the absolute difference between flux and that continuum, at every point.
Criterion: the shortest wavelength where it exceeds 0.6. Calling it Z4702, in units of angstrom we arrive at 4686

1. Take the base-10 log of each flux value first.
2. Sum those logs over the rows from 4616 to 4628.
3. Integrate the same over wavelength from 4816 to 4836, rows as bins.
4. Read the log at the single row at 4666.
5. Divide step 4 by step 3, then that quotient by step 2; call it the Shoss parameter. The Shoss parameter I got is 0.011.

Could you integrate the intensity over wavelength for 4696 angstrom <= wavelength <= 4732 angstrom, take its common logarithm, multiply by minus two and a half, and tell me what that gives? -7.7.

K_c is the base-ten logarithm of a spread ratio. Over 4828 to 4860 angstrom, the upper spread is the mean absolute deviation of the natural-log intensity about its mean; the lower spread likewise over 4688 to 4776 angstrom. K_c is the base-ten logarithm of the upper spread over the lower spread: -0.10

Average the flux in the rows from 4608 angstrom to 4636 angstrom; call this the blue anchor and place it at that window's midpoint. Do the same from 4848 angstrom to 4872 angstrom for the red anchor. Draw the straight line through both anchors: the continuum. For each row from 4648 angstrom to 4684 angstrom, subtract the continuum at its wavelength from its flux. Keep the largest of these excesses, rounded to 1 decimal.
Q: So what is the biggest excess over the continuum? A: 1.7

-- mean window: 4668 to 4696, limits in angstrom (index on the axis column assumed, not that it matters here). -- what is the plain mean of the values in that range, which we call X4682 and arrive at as 34.3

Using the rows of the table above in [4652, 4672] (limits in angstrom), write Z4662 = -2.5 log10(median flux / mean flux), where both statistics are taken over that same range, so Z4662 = -0.019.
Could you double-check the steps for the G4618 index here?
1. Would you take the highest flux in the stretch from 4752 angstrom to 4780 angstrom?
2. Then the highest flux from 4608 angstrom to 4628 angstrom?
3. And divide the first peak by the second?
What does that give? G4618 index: 1.03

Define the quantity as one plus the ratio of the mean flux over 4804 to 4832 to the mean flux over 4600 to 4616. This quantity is 1.97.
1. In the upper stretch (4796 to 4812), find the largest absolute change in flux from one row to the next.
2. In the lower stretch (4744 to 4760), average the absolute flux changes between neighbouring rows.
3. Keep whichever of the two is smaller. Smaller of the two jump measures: 1.34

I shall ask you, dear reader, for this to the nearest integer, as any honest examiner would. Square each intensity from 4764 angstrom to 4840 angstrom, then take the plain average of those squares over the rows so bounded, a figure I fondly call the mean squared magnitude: 1271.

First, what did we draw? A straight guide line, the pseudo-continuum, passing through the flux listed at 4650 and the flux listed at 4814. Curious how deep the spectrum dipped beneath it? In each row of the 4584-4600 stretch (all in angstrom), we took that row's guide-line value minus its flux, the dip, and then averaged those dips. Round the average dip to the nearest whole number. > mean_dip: -3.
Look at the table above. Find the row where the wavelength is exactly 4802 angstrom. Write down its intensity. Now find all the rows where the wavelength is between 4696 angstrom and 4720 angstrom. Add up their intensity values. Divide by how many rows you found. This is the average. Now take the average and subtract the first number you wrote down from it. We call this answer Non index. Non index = -2.7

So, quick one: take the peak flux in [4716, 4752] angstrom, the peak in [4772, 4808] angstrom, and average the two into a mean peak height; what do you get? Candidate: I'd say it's 38.9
